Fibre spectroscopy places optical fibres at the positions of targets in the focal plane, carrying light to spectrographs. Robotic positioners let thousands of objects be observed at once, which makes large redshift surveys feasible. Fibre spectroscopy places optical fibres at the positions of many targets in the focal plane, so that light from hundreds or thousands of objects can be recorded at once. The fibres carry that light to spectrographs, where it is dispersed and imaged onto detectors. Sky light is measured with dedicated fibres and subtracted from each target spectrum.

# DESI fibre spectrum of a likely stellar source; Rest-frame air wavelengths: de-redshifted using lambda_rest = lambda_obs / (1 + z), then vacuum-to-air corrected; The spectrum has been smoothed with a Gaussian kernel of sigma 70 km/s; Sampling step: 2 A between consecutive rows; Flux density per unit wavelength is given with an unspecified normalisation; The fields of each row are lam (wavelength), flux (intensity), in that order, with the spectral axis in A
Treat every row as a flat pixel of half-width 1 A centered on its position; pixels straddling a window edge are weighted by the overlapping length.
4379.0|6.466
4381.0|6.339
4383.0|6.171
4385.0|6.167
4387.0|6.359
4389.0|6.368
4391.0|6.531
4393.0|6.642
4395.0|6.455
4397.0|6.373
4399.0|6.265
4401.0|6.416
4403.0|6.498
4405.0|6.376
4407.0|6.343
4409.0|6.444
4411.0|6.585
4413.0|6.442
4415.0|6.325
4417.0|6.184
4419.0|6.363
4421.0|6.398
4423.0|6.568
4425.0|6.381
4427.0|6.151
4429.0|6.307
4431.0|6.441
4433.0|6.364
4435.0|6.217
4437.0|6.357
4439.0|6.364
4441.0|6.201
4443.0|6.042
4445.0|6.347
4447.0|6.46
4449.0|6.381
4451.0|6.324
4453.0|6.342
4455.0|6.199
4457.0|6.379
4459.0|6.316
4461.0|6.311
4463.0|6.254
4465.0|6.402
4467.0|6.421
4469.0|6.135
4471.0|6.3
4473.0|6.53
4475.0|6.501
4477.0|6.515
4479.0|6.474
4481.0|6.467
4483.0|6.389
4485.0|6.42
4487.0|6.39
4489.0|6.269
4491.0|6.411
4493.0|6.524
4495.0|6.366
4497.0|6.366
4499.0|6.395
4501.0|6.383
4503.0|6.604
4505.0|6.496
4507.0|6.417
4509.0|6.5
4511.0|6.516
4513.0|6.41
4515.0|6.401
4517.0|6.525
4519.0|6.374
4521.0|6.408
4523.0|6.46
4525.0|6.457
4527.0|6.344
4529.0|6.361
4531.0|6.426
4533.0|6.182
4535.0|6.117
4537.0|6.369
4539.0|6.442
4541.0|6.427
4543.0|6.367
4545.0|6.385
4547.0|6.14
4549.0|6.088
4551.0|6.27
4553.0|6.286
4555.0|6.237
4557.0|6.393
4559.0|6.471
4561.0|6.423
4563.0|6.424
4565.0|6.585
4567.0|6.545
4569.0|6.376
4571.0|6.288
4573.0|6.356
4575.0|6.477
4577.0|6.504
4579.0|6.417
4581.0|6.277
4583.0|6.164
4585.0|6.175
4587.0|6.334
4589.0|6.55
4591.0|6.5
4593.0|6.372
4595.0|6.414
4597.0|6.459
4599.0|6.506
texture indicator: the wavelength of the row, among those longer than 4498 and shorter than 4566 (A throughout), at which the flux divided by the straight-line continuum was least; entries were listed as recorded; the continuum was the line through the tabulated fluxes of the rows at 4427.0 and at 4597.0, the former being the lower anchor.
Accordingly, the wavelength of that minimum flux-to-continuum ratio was 4549.0 A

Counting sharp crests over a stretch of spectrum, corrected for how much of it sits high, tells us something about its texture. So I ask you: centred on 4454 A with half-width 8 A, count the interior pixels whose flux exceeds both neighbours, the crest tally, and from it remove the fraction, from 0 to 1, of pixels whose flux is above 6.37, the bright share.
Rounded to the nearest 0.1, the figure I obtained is 1.6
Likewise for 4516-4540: 1.4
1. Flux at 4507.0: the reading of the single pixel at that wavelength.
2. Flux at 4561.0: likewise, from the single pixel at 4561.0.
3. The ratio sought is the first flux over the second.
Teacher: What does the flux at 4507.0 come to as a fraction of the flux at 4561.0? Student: 1.00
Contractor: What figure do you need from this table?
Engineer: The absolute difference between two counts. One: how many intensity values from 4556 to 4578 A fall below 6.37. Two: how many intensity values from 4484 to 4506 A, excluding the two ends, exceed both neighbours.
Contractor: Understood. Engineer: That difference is 1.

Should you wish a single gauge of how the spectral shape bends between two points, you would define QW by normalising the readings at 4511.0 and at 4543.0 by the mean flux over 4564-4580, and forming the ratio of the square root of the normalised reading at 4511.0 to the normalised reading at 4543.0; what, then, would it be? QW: 1.02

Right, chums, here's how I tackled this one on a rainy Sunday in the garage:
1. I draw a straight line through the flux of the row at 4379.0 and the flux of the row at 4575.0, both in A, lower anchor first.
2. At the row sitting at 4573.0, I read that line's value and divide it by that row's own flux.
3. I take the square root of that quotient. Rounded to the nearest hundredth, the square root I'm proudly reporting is 1.01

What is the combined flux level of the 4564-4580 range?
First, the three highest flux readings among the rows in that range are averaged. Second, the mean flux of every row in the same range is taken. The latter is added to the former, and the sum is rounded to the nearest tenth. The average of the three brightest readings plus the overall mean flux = 13.0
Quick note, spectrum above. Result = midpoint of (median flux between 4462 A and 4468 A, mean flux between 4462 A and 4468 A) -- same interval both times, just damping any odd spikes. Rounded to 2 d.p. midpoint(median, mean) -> 6.38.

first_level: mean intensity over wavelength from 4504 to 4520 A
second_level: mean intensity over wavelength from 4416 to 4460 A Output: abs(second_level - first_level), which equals 0.13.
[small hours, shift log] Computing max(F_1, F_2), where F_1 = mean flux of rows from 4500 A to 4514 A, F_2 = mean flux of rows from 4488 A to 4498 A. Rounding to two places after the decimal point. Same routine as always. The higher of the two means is 6.48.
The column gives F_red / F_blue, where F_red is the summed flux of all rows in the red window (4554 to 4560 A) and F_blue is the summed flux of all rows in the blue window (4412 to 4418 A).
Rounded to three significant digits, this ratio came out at 1.01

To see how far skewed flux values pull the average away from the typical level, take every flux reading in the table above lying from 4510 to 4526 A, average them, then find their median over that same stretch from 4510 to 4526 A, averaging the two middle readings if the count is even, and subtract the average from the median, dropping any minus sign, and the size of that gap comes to 0.010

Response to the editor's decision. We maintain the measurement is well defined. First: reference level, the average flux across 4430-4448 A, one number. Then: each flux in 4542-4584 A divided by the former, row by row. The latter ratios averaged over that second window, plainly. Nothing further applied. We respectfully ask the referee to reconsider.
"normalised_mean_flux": 1.01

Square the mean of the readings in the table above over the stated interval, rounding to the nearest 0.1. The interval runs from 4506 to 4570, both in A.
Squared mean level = 40.7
